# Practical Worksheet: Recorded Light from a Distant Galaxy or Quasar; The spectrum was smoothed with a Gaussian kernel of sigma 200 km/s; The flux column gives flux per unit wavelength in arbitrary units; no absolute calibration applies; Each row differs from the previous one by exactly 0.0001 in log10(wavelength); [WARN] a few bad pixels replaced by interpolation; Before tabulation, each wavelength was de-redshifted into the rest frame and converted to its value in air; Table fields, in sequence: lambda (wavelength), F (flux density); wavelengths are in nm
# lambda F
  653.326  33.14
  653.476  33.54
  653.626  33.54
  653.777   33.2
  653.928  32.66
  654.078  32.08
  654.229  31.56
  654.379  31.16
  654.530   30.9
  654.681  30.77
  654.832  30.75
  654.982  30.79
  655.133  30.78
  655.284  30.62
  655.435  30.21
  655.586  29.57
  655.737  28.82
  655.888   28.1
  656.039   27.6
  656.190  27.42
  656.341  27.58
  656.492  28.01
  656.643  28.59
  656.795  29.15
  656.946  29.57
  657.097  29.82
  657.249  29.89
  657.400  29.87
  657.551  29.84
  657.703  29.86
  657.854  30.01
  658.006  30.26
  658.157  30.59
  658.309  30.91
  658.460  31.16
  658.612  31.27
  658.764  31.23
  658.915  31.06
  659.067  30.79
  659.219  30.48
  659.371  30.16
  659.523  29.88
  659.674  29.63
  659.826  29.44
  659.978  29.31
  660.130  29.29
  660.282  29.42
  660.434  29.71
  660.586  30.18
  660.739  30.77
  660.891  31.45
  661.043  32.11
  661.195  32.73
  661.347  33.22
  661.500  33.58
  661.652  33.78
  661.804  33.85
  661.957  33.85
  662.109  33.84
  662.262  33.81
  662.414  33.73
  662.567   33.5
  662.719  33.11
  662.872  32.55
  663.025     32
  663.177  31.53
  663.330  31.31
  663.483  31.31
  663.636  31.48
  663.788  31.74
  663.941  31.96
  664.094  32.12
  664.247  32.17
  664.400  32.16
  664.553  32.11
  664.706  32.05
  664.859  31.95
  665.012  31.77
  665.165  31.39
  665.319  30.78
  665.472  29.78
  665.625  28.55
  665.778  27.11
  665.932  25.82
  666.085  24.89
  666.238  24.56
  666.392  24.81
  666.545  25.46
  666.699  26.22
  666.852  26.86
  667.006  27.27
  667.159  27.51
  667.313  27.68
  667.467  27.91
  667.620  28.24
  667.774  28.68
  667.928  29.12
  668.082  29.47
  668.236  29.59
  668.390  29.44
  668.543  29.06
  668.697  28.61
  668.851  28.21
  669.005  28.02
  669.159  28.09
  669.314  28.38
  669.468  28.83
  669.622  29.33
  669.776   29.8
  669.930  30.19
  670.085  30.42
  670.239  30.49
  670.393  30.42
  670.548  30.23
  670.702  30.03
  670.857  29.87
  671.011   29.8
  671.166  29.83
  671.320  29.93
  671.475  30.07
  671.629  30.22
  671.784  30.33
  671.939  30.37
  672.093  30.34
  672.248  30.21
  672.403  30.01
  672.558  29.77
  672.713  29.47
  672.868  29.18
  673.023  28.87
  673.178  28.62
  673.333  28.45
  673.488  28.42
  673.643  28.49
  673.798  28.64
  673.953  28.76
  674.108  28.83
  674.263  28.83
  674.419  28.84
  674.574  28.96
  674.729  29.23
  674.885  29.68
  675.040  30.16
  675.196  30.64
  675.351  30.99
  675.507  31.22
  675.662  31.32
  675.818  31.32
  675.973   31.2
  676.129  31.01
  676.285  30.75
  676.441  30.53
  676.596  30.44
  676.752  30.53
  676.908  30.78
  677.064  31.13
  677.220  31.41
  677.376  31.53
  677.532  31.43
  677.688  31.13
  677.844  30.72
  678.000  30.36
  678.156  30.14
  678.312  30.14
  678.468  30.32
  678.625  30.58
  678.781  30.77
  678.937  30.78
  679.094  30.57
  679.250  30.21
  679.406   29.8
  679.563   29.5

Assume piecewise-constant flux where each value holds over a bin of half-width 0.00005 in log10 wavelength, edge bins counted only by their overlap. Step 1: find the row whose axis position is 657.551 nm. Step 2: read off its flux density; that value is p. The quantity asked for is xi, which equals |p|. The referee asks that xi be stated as 29.8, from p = 29.84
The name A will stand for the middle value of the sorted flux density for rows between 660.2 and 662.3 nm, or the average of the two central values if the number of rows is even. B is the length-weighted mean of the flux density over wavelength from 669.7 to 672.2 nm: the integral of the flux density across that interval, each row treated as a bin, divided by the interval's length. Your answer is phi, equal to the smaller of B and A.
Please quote 30.1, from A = 33.0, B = 30.1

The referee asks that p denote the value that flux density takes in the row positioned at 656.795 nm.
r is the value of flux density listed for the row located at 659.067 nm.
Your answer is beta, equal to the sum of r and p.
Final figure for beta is 59.9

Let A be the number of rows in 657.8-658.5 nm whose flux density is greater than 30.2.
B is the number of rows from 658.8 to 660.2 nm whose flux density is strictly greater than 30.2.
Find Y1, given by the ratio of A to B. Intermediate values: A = 4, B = 3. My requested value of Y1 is 1.33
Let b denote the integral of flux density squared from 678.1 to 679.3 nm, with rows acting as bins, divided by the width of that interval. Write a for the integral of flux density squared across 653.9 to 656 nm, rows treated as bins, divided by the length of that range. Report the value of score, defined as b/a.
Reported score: 0.99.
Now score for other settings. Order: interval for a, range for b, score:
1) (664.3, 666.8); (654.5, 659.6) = 1.07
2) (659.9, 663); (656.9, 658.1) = 0.86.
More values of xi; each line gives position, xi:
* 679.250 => 30.2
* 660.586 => 30.2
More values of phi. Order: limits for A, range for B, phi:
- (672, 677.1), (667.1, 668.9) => 28.6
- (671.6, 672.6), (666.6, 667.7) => 27.3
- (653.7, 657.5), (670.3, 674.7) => 29.5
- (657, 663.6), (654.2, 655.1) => 31.0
